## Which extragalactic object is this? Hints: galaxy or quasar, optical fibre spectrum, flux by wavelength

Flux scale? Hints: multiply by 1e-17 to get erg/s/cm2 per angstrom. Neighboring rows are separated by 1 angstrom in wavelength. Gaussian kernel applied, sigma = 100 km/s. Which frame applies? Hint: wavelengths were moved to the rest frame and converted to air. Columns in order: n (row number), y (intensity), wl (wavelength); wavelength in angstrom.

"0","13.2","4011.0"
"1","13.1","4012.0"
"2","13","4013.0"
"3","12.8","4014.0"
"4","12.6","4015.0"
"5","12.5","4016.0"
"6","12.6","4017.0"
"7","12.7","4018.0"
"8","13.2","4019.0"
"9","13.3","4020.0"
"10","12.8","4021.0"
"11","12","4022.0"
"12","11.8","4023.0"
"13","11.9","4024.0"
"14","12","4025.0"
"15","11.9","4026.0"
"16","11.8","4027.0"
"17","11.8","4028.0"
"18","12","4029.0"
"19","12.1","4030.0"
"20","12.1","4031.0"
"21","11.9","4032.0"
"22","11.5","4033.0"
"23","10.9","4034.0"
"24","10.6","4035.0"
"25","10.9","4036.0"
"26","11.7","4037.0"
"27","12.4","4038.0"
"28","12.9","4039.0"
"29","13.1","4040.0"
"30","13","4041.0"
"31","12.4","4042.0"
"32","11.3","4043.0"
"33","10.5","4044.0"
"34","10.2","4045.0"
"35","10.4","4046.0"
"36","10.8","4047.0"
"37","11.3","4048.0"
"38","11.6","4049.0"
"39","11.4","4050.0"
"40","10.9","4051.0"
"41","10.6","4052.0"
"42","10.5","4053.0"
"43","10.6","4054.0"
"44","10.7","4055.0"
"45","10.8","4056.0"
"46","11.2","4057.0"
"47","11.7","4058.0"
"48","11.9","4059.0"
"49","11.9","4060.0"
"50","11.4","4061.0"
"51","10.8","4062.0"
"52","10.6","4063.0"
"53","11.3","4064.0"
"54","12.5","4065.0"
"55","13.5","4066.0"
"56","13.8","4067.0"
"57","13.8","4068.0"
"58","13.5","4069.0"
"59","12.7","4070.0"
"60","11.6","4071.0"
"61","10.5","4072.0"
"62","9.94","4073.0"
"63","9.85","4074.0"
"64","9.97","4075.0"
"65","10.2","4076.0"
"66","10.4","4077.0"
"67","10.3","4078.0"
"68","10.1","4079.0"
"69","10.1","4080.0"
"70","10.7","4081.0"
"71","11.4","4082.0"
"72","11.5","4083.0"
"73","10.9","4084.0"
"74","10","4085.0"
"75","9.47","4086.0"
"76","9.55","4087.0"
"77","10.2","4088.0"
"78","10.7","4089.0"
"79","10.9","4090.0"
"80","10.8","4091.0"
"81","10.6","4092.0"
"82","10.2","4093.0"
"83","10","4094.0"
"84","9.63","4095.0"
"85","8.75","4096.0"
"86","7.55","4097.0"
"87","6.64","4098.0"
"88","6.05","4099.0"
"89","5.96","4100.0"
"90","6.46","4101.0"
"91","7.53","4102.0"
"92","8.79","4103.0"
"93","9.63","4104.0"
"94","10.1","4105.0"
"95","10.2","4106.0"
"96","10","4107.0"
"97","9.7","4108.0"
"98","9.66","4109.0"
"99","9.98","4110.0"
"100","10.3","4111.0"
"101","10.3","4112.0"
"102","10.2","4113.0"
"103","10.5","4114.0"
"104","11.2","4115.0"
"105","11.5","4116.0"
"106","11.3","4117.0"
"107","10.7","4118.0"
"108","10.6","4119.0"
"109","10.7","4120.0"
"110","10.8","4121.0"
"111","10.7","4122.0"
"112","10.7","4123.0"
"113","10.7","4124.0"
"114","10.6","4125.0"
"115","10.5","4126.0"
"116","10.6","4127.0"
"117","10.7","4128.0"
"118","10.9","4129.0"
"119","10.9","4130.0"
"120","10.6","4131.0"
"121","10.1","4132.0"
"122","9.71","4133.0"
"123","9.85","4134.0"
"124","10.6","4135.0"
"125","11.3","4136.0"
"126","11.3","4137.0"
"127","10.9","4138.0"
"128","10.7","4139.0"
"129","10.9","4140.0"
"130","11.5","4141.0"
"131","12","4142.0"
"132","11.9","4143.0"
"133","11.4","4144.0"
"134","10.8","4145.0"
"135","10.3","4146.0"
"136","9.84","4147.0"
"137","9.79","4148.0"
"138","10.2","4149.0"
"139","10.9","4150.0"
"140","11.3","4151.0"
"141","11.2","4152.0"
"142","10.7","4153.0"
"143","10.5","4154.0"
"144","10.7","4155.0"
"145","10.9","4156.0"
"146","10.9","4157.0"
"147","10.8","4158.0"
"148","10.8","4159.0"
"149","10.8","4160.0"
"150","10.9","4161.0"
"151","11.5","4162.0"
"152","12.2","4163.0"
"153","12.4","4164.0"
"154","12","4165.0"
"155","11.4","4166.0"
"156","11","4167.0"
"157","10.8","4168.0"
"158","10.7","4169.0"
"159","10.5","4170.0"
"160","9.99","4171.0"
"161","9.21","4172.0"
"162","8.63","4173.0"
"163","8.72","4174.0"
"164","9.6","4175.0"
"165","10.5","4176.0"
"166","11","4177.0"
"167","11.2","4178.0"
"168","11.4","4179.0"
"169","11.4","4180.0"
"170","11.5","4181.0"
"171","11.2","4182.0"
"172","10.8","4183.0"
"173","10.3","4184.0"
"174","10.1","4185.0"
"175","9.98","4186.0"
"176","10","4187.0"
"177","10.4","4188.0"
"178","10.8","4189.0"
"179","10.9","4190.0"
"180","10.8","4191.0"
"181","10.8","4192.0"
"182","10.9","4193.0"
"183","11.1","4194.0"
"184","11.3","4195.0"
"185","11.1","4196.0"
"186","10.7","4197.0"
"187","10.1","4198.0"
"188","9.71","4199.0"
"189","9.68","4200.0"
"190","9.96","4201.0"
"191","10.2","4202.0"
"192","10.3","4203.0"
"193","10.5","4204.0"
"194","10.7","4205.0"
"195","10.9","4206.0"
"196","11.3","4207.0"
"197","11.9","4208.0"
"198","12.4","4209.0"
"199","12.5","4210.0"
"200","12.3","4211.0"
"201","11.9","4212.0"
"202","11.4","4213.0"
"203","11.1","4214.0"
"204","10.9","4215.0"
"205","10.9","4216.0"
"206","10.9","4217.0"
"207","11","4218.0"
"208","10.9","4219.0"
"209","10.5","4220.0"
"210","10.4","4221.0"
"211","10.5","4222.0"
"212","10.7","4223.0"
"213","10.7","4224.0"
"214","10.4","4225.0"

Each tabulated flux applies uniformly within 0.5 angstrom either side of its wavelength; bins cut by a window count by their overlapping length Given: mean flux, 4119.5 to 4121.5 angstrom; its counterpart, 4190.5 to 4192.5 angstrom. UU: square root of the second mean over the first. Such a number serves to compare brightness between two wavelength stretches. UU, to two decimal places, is 1.00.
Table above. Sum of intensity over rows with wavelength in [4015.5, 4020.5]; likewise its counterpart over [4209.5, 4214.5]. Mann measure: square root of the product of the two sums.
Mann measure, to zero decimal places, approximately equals 62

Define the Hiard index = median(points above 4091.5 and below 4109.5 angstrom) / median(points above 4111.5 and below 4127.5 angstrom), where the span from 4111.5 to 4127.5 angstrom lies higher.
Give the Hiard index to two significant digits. 0.90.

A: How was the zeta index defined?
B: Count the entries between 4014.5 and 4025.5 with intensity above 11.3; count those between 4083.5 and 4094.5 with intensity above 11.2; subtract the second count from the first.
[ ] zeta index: 11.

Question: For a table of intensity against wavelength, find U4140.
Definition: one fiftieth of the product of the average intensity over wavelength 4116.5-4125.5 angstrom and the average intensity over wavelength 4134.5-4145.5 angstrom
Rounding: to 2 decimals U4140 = 2.41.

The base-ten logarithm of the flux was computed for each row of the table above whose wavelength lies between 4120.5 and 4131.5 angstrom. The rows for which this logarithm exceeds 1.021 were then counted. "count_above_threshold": 11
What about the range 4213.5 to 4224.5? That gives 10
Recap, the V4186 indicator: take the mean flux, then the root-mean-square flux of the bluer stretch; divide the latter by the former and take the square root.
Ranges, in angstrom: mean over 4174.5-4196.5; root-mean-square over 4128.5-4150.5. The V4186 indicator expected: 1.00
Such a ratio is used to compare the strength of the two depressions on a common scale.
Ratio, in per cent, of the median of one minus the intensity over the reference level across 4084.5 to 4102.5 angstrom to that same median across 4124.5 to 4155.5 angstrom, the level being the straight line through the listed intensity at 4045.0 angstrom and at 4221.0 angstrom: -169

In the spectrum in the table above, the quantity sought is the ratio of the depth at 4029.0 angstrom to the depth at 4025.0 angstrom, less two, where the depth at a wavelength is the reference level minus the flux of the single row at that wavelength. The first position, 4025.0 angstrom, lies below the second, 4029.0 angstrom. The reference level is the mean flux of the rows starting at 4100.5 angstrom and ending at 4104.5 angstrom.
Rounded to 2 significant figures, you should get -1.0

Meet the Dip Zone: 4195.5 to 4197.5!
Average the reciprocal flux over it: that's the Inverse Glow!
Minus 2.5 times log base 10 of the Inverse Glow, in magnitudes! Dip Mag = 2.59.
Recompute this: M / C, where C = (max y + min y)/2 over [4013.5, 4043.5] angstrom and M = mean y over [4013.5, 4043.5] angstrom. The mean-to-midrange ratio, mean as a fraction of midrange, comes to 1.02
